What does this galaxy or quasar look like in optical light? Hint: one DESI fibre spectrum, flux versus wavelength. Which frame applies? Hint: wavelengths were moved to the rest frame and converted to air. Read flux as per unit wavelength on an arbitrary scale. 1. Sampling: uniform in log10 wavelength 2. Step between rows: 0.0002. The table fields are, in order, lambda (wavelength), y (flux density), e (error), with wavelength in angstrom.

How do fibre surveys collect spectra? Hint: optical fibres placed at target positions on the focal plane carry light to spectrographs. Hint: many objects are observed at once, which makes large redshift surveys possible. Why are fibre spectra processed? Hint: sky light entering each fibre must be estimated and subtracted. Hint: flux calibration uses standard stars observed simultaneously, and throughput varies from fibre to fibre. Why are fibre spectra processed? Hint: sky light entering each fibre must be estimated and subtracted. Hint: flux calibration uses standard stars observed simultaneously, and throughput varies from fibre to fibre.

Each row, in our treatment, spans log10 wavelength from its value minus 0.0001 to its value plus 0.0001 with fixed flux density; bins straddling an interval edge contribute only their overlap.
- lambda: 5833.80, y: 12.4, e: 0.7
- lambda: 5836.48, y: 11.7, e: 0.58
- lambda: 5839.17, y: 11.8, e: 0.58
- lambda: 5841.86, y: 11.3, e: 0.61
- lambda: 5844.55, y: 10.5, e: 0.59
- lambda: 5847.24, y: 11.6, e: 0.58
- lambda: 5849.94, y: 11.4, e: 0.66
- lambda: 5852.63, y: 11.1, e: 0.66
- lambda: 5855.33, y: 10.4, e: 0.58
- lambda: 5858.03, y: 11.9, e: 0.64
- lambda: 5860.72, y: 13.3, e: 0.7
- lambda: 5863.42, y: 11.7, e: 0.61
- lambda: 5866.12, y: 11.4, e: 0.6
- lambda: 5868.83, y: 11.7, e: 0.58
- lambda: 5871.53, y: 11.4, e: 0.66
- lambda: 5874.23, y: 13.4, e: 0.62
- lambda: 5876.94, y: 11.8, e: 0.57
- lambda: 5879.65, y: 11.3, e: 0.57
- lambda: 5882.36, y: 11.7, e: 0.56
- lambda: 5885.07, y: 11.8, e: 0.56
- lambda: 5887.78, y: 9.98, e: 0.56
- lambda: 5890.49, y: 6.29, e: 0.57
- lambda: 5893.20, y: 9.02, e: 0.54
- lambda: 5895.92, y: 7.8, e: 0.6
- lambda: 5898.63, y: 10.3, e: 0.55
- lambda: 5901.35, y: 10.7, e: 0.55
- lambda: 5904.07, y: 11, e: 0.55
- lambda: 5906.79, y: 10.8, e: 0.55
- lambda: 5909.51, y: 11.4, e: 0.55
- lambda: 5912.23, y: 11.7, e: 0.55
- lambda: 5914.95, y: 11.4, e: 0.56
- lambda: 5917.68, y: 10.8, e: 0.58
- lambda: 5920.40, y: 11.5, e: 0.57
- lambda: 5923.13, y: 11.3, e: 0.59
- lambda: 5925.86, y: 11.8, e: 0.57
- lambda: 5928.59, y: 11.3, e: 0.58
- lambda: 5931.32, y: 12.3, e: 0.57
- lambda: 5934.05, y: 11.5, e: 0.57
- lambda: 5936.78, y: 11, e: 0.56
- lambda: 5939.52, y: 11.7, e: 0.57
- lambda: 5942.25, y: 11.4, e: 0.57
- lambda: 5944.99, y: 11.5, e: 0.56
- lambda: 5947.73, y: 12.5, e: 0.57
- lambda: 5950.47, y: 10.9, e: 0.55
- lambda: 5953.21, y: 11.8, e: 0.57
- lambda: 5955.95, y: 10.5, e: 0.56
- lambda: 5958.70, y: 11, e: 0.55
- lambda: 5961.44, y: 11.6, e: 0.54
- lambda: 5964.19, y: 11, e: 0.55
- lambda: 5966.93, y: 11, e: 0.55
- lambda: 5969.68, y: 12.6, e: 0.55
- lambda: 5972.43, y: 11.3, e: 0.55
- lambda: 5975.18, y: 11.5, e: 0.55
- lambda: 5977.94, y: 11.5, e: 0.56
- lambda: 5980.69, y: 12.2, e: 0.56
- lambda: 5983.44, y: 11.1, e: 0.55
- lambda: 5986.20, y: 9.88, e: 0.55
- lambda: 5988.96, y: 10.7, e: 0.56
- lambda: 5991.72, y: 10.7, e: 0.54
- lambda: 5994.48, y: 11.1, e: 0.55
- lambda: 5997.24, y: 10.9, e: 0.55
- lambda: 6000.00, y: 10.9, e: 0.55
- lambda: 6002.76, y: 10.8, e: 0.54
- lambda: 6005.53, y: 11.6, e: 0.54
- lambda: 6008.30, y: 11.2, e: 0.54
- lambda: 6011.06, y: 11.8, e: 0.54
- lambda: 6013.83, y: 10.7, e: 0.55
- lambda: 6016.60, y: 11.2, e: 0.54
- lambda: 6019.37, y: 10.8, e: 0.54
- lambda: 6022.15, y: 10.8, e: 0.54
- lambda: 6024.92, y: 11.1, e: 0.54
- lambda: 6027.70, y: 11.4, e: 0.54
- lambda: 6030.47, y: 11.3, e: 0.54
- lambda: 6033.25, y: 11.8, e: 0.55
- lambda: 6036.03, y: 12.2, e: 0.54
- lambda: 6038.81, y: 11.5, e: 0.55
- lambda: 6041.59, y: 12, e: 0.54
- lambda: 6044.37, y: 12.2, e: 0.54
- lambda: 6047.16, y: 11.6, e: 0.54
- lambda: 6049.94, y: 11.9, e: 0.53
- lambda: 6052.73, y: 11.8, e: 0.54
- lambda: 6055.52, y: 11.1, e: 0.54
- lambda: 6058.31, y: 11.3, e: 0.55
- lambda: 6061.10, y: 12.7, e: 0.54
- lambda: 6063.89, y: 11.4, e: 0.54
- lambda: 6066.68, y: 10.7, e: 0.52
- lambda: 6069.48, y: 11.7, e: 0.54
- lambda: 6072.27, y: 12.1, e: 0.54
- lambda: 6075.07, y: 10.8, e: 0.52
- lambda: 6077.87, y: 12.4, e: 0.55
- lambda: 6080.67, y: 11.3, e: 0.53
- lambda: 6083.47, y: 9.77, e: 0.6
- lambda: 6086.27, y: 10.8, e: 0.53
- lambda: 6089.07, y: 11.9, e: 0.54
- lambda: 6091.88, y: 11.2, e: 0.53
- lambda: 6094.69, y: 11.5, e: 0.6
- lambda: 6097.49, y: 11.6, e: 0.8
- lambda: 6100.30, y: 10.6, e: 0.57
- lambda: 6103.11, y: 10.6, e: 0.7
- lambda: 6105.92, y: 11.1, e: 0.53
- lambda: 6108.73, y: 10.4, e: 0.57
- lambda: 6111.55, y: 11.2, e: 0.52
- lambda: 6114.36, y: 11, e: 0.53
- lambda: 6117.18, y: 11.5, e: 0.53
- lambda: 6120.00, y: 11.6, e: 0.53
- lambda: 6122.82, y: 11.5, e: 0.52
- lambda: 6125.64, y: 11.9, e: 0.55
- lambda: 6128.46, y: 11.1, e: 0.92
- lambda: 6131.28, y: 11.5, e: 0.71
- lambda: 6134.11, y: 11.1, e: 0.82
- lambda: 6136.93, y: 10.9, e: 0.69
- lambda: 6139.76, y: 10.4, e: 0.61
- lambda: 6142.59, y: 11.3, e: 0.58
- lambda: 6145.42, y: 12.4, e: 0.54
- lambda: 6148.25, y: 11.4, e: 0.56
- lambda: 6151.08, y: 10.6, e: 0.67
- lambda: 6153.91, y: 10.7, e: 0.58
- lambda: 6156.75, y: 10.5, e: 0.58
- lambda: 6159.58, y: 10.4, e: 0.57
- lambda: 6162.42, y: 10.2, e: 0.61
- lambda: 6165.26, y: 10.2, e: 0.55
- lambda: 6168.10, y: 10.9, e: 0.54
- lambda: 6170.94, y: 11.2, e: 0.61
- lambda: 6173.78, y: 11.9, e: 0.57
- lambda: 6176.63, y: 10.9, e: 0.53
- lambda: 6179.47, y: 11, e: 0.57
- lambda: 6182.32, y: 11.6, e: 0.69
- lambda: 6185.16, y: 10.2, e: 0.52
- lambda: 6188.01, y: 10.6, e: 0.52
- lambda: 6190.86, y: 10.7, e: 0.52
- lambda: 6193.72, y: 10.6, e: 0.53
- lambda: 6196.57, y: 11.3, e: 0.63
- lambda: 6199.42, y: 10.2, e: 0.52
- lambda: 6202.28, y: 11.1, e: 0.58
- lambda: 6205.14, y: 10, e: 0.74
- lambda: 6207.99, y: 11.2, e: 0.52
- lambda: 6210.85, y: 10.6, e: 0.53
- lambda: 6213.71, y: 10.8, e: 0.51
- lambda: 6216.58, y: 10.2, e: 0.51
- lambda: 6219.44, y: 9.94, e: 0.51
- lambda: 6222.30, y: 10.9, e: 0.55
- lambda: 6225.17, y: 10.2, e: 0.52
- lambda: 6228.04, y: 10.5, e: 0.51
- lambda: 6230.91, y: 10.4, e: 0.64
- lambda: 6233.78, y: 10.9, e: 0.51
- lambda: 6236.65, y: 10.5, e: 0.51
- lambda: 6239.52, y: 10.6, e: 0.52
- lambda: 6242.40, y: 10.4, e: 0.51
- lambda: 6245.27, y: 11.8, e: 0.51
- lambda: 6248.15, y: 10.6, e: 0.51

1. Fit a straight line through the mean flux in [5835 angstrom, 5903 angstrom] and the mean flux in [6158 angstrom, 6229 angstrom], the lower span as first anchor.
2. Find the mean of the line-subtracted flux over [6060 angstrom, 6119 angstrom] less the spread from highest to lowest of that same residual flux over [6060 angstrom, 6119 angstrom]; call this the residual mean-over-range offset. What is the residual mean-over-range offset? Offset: -2.5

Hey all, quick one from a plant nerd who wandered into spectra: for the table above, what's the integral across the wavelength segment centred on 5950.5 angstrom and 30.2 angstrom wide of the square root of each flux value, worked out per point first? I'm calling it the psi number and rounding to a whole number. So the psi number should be 102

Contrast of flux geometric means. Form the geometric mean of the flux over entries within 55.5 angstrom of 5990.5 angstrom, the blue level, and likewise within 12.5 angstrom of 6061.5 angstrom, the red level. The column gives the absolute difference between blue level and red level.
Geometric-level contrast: 0.32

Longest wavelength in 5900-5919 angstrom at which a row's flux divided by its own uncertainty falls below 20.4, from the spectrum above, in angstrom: 5917.68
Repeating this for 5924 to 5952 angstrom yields 5950.47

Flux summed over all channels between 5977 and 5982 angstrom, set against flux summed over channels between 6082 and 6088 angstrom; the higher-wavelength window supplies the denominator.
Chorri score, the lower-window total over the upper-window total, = 1.15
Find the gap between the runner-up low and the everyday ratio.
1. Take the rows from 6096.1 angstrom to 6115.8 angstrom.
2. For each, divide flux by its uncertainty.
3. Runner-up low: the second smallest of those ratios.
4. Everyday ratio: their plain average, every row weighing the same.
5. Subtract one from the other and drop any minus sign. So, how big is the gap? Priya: 3.4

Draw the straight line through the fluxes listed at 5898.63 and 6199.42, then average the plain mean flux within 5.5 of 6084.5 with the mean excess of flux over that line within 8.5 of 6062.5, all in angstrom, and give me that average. 6.09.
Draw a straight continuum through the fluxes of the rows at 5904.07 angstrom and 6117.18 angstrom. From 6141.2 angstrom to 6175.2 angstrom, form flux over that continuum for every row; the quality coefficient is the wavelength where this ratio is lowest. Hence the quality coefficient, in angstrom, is 6165.26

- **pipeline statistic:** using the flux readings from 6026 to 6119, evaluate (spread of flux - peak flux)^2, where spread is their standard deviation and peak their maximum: 146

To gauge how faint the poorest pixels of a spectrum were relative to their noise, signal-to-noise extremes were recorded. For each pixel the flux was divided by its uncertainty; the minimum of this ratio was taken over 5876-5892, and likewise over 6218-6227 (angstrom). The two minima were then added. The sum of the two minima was 30.5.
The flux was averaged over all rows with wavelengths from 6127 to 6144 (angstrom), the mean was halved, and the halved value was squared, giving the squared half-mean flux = 30.5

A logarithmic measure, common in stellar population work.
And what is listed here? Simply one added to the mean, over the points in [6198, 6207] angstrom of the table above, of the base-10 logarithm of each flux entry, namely 2.02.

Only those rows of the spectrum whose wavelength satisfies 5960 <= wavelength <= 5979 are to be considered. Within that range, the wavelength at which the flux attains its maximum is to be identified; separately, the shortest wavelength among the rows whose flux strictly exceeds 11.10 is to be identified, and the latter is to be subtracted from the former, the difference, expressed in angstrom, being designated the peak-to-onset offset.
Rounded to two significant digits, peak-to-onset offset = 8.2 angstrom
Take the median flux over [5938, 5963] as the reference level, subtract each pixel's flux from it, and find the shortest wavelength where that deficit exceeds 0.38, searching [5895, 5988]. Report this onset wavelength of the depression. 5895.92 angstrom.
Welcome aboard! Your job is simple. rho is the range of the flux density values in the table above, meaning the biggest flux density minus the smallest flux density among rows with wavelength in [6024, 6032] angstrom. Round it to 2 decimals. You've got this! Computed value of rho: 0.30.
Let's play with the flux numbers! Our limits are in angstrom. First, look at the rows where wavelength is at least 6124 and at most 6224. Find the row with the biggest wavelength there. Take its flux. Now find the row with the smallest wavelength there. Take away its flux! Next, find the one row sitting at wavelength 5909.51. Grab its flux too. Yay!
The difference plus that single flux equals 10.4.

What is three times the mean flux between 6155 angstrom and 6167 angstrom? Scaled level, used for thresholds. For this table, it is 31.0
